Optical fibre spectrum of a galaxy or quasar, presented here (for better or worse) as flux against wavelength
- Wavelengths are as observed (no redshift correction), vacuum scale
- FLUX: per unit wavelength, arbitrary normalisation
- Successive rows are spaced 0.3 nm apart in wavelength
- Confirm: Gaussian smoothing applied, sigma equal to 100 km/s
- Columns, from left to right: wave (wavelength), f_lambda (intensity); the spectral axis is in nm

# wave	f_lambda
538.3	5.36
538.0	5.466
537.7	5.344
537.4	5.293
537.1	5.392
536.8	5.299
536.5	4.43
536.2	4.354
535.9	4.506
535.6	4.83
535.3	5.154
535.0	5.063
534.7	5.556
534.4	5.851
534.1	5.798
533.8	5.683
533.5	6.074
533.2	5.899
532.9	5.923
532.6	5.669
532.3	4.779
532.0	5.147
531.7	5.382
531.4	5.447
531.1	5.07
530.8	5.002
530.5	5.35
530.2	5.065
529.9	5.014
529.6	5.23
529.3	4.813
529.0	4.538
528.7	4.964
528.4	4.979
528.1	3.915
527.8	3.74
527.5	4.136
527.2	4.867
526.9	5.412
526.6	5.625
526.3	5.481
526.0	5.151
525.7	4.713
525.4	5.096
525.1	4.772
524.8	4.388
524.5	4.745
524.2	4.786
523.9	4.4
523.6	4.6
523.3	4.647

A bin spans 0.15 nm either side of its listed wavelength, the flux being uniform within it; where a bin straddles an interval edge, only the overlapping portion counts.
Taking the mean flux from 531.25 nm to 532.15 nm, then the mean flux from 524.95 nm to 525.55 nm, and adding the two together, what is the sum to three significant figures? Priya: 10.3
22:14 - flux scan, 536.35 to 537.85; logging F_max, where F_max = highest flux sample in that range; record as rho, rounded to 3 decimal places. 5.392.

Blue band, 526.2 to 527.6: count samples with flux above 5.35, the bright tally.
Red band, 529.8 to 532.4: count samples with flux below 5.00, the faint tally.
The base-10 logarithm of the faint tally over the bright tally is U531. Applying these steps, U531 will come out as -0.48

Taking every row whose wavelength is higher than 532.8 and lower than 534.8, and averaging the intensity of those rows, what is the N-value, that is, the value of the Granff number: 5.83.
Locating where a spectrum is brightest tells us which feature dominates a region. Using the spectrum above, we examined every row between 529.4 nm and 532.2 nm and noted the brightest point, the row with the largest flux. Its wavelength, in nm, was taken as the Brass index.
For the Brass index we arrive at 531.4 nm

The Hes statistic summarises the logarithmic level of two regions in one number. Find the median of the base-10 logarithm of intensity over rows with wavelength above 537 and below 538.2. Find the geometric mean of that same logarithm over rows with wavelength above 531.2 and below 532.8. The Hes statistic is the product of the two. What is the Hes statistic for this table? 0.527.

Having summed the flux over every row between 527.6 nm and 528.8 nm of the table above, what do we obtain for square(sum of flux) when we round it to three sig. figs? 310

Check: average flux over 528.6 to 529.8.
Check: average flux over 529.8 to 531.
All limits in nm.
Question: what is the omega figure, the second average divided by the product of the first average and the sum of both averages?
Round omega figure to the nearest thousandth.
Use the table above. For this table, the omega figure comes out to 0.105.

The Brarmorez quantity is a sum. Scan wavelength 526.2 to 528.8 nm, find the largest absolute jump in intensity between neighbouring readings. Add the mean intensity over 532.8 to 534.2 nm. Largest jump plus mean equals 6.9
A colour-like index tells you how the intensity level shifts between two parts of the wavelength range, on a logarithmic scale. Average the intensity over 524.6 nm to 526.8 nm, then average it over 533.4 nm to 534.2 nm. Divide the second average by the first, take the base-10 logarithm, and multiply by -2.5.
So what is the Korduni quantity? -0.16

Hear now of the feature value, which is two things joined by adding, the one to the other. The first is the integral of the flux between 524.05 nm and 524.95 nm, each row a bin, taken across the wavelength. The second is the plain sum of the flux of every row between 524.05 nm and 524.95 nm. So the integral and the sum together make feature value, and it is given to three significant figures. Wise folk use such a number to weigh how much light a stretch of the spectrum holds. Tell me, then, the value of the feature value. 18.1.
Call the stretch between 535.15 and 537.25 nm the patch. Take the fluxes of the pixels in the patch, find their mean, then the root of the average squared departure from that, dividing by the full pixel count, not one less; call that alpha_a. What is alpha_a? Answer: 0.40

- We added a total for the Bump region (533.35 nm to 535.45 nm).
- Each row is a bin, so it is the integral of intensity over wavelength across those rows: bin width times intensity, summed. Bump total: 12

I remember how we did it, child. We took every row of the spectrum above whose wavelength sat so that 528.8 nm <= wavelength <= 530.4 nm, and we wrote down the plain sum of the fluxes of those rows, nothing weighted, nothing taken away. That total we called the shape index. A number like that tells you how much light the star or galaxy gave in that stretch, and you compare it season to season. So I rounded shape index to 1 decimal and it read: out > 24.7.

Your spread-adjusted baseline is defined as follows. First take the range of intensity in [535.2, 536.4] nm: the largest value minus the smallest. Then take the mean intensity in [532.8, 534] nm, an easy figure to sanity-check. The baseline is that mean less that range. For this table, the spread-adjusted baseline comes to 5.1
